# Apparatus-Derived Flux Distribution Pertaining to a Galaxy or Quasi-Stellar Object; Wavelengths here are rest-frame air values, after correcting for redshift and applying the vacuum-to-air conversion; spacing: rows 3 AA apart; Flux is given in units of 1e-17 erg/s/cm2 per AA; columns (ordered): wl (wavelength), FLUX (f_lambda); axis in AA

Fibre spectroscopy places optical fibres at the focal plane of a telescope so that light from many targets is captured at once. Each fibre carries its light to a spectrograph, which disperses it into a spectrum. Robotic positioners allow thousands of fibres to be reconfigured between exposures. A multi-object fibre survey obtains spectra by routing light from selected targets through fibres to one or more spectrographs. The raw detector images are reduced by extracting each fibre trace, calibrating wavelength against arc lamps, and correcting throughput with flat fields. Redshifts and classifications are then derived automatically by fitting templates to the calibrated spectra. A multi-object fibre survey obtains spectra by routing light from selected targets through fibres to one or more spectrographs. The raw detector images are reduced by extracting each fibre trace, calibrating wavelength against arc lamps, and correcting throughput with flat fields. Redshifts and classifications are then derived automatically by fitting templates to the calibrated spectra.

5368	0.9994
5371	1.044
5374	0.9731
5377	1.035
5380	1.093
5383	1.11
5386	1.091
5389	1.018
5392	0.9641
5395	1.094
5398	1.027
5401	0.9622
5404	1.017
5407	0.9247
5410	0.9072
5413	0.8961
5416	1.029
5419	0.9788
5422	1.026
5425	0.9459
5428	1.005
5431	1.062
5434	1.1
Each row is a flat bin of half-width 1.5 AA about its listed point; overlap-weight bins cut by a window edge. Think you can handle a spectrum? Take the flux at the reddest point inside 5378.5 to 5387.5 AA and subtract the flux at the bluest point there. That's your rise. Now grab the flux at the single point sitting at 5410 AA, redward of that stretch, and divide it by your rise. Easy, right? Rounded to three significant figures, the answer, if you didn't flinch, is -454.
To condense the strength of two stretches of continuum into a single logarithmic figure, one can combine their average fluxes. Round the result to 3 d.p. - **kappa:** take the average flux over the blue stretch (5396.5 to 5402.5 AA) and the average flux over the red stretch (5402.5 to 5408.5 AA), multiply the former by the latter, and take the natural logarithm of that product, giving -0.035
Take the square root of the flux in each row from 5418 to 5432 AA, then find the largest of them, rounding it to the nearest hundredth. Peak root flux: 1.03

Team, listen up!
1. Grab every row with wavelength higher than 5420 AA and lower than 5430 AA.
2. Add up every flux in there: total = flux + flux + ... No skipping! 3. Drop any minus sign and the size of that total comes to 2.98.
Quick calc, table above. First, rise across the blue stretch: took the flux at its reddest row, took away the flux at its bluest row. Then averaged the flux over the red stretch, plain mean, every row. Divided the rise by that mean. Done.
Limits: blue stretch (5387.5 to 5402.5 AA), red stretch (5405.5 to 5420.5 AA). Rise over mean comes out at -0.06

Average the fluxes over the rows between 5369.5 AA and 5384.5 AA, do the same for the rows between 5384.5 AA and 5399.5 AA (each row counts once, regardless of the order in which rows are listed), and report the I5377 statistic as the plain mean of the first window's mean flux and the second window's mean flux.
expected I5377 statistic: 1.04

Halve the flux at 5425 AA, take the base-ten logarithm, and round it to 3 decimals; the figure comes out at -0.325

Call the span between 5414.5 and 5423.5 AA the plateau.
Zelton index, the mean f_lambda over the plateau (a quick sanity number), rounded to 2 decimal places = 1.01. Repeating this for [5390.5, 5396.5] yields 1.03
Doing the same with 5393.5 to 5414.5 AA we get 0.98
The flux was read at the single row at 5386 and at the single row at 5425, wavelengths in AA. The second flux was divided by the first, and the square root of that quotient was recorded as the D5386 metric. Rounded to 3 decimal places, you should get 0.931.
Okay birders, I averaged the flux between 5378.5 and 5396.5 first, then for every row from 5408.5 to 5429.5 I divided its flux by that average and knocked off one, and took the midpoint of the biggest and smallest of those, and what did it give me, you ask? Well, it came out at -0.093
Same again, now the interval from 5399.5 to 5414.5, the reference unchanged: -0.099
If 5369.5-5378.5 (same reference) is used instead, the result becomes -0.050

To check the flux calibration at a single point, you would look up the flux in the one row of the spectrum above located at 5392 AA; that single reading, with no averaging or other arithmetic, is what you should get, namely 0.9641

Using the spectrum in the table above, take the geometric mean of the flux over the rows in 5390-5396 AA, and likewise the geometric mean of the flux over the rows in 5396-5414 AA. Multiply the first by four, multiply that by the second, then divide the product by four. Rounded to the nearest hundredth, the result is 0.98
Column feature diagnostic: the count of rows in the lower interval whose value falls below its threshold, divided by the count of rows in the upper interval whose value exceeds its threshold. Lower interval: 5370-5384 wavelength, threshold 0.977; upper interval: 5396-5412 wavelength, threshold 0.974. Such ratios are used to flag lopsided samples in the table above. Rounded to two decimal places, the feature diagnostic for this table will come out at 0.50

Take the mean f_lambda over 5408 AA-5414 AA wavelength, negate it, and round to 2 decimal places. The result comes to -0.90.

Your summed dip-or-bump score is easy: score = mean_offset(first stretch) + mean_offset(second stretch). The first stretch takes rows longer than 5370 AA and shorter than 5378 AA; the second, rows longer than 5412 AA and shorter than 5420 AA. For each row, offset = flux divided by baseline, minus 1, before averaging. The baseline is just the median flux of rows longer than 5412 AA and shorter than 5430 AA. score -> 0.00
